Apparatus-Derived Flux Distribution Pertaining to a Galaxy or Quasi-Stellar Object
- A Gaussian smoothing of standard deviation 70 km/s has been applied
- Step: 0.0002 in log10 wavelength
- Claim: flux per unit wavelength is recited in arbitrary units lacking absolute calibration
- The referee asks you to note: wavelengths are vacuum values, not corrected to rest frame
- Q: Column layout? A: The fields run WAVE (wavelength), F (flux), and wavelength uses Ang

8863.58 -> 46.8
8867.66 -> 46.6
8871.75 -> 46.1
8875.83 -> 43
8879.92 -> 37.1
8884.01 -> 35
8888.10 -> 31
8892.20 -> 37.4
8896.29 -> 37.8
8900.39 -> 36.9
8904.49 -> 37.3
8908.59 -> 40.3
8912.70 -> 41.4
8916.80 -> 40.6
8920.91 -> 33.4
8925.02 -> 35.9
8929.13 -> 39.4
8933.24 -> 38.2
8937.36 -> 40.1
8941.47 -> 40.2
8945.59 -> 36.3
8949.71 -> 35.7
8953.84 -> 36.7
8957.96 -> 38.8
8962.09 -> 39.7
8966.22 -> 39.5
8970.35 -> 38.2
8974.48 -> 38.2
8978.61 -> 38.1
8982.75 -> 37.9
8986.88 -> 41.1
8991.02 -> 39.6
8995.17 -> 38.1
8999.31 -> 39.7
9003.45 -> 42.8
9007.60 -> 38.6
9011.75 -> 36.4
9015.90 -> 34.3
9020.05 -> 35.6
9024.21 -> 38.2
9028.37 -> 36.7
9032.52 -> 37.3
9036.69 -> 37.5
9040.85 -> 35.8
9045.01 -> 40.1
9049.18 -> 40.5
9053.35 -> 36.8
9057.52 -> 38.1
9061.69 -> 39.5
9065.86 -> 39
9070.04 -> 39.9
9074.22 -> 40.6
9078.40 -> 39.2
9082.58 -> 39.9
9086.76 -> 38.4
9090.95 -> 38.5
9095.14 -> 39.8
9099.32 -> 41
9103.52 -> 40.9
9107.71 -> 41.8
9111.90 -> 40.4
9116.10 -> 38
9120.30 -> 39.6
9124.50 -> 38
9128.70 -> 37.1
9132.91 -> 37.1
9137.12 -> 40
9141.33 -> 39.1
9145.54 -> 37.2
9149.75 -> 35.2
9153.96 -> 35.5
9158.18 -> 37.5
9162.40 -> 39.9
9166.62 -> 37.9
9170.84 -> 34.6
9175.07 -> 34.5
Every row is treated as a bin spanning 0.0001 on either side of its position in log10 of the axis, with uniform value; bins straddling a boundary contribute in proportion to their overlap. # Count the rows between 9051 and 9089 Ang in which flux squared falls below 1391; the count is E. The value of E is 1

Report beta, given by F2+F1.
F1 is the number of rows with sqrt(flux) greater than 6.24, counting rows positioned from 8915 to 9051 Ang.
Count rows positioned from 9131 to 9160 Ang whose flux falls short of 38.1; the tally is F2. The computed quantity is 17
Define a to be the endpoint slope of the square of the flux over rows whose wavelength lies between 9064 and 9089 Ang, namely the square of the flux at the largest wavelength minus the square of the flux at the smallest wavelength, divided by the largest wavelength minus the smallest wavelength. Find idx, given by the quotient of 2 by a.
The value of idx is -0.90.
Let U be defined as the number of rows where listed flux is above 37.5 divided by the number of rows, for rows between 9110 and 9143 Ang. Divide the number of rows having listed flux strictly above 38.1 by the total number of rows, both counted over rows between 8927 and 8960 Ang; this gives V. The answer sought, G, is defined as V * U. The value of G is 0.5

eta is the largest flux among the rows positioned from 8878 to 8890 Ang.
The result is 37.1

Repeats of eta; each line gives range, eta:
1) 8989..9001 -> 39.7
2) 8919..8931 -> 39.4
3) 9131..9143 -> 40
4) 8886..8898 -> 37.8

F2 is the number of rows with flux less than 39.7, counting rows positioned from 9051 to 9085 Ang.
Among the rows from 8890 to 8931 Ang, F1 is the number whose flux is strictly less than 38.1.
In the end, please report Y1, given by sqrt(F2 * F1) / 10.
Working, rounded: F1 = 6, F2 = 5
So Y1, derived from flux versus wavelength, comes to 0.55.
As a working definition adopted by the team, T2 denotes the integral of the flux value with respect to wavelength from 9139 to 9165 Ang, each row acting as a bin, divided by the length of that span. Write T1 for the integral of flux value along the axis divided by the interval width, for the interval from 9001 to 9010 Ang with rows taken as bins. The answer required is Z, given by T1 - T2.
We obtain 3.1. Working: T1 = 40.5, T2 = 37.4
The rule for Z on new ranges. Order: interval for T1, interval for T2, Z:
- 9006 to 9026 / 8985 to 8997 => -3.0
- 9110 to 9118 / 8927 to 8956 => 1.1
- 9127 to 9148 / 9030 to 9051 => -0.1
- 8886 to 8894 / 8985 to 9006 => -6.1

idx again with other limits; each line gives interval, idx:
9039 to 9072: 0.19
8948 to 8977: 0.27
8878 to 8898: 0.62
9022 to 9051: 0.28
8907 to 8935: -0.30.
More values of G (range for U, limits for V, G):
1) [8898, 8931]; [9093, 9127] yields 0.4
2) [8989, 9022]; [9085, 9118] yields 0.5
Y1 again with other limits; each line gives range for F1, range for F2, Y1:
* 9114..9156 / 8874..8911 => 0.70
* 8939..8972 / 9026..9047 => 0.35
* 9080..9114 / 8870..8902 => 0.00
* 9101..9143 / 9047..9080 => 0.45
